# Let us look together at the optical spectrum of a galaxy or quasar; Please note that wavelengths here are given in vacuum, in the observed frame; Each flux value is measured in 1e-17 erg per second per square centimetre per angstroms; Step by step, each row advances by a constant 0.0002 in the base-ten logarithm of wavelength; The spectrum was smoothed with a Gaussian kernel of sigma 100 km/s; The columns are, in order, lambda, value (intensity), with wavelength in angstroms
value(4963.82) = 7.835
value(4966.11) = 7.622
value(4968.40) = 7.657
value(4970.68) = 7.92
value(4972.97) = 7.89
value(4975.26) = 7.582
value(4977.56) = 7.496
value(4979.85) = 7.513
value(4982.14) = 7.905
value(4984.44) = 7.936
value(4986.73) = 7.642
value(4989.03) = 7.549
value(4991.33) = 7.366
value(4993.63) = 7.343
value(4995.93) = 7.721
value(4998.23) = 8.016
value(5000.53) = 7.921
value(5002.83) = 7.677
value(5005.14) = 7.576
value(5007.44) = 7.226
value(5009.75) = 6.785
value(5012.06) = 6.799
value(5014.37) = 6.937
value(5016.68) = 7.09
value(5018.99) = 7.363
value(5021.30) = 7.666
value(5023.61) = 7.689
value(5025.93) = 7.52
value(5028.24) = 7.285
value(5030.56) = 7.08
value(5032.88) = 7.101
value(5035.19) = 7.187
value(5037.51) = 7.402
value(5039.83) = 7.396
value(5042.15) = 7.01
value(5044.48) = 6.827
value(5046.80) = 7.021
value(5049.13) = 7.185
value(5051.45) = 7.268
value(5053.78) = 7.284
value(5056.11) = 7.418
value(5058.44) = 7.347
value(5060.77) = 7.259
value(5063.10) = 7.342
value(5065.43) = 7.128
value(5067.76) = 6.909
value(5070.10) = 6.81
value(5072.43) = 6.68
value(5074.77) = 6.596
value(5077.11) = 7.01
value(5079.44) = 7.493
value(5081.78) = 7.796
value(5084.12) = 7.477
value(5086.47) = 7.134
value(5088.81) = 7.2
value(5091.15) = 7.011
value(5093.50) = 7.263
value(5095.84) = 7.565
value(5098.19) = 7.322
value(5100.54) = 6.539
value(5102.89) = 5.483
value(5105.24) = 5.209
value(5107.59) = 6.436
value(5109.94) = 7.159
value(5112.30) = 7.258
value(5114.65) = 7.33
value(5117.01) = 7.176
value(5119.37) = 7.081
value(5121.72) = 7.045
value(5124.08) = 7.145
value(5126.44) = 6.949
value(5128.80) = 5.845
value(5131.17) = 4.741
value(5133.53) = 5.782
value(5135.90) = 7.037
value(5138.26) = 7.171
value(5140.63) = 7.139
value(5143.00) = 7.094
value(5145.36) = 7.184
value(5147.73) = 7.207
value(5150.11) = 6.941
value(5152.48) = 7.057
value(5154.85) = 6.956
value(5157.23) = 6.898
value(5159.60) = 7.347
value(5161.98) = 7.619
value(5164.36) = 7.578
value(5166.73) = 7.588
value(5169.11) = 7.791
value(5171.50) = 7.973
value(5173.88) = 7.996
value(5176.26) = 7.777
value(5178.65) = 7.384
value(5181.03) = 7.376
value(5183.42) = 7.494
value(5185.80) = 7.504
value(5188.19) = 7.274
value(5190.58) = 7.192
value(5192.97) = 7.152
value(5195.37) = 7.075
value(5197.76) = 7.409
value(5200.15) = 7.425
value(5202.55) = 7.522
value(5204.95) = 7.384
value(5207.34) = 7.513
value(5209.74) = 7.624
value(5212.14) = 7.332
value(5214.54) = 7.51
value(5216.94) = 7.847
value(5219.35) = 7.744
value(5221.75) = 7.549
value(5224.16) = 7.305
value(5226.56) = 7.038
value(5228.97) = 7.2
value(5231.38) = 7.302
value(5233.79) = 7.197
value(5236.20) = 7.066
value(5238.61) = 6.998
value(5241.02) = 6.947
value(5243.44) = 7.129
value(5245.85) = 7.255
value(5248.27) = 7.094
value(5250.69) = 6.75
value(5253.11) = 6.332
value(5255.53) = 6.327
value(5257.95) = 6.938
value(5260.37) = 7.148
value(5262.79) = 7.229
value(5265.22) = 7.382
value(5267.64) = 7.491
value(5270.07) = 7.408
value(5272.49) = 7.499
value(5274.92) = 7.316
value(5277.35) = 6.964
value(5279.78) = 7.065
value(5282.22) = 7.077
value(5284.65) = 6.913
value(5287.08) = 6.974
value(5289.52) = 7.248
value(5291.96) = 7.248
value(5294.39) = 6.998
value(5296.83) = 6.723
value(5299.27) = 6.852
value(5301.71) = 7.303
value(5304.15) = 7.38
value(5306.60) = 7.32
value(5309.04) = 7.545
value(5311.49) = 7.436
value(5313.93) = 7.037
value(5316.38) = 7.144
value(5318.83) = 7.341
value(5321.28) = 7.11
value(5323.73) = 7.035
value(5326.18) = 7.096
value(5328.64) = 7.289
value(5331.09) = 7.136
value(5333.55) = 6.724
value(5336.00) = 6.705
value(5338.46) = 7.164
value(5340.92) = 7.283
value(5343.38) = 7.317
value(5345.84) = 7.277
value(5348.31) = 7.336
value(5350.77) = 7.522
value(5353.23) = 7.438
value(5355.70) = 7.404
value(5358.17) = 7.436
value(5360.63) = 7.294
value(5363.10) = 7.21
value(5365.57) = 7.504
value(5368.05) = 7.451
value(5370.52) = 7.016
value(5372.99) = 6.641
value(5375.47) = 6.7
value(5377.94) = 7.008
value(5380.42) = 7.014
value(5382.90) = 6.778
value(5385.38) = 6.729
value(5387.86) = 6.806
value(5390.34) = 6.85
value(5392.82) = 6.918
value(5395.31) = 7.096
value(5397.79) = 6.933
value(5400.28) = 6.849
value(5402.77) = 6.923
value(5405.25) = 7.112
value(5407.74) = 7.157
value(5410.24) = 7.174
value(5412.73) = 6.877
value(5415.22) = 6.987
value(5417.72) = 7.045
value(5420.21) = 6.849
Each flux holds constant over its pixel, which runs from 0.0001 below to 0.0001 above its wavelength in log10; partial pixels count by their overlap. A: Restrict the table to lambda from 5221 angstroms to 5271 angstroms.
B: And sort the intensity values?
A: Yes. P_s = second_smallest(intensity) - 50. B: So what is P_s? -43.67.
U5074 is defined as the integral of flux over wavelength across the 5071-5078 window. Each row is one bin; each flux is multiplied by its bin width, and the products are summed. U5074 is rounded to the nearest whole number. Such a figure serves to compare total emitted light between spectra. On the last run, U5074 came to 47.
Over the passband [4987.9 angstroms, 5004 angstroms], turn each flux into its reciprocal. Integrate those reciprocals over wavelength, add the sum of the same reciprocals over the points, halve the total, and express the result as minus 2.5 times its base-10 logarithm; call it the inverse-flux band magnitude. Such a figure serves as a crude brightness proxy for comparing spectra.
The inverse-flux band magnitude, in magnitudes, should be -0.45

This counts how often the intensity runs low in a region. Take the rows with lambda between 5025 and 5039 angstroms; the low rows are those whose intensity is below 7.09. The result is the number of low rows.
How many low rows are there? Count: 1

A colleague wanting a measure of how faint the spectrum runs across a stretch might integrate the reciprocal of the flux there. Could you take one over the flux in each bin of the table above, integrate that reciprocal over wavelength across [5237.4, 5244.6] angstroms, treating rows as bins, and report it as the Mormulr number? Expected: 1.03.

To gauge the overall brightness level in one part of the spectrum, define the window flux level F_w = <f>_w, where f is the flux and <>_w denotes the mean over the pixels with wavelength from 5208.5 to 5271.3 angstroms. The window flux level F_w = 7.20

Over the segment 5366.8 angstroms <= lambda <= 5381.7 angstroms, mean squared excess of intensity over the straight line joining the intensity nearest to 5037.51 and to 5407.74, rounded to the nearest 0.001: 0.112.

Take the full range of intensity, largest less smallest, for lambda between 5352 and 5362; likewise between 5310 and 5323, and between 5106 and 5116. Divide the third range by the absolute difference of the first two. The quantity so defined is 3.5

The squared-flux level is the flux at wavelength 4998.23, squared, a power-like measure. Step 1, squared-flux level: 64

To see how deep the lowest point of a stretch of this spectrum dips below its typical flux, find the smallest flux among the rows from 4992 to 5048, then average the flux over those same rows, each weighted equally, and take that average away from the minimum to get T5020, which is -0.53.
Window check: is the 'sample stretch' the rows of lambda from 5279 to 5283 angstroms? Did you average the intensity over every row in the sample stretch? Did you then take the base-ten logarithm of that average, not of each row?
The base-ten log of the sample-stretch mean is 0.849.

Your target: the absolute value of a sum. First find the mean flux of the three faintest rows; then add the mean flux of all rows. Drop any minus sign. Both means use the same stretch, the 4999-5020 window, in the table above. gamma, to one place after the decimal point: 14.1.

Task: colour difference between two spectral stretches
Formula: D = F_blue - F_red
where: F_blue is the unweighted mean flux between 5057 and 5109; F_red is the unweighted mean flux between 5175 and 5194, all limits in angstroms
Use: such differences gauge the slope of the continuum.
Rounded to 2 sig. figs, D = -0.44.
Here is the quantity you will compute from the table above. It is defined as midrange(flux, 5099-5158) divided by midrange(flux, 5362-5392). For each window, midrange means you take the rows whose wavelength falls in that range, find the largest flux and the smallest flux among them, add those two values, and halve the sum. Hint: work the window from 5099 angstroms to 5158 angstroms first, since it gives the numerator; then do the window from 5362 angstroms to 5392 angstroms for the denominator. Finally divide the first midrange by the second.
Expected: 0.85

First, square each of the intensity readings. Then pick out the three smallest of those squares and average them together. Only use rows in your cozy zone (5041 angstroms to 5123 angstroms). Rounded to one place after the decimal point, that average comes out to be 32.9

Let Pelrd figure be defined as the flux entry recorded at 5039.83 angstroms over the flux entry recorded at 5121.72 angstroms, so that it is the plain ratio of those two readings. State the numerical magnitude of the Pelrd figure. 1.05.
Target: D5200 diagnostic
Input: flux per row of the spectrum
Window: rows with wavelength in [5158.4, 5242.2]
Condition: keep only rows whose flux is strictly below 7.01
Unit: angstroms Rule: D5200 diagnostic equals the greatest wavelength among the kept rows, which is 5241.02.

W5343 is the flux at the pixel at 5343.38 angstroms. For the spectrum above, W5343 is 7.317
